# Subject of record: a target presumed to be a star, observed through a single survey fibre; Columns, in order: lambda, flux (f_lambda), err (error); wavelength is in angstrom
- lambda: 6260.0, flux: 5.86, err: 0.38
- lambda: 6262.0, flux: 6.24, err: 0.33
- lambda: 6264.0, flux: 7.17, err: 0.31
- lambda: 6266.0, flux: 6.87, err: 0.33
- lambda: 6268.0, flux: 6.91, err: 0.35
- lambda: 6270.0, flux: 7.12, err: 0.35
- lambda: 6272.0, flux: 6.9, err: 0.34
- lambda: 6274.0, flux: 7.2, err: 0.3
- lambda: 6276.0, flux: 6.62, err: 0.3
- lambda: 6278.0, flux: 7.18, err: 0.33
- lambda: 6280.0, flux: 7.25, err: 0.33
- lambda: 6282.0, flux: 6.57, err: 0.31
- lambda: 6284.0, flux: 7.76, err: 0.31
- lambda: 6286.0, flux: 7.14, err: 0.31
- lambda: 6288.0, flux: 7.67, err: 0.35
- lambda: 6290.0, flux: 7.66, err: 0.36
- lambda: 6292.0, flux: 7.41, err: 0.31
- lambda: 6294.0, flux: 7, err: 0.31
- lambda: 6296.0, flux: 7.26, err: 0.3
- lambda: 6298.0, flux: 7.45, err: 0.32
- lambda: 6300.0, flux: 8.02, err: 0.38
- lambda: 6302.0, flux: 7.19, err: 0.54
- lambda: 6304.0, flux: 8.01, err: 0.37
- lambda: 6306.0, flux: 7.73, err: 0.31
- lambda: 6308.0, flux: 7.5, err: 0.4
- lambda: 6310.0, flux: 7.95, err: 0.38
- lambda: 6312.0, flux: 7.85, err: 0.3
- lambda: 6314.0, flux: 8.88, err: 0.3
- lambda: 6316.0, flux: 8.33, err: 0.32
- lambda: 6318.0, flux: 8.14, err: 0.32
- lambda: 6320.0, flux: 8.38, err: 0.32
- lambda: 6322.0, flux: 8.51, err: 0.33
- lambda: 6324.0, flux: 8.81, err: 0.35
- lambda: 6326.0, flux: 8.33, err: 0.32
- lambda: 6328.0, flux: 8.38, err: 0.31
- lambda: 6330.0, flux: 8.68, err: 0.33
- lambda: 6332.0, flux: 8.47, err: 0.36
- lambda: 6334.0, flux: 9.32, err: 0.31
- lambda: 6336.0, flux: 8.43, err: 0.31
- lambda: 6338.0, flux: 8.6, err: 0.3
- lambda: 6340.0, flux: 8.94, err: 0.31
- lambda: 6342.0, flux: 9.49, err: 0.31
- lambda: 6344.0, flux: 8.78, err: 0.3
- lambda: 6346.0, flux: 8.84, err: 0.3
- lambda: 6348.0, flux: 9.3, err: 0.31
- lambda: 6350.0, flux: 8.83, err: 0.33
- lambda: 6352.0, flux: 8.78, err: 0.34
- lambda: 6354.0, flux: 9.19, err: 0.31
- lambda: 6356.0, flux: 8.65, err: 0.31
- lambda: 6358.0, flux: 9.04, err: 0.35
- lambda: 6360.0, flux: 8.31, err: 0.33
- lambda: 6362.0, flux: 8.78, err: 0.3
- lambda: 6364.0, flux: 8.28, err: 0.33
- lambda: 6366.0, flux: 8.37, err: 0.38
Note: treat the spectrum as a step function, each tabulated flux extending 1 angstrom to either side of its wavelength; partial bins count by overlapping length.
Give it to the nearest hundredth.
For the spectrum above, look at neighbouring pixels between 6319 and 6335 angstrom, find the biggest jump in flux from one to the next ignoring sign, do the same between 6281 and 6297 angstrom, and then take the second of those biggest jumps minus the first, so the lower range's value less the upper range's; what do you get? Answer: 0.34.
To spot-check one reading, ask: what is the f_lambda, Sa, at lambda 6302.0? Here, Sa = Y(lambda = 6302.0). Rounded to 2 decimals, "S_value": 7.19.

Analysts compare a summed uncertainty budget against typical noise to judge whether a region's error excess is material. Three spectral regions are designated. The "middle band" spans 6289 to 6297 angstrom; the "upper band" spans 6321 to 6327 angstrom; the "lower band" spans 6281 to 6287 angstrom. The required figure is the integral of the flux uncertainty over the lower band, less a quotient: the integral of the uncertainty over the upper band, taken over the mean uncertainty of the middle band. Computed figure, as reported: -4.4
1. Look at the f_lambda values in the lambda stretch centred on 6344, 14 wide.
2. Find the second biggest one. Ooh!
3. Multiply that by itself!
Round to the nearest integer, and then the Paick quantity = 86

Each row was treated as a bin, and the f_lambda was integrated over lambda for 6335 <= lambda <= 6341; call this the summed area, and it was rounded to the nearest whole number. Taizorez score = 52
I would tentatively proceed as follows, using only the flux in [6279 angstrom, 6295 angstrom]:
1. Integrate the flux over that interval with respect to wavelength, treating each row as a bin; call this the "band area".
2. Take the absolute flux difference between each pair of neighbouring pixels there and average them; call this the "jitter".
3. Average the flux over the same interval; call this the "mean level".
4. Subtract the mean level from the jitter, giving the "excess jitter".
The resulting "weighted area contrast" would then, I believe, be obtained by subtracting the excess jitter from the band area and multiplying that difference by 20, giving 2474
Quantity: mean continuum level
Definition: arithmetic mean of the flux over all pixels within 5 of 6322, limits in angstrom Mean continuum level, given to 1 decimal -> 8.4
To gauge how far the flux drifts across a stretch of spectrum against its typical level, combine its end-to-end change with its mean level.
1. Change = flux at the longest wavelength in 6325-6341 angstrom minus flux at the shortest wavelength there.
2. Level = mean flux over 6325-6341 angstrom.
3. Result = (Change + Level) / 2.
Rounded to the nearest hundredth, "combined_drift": 4.63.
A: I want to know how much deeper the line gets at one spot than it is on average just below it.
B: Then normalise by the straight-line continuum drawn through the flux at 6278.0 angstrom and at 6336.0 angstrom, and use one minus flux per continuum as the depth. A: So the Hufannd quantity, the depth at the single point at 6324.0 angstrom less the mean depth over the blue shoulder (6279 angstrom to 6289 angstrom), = -0.08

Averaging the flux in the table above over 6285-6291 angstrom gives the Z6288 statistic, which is 7.5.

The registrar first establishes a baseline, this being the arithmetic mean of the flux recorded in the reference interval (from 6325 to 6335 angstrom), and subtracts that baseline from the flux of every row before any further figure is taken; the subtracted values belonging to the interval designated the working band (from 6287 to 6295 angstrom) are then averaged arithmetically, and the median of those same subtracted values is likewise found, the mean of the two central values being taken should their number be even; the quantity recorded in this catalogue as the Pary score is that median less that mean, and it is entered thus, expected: 0.10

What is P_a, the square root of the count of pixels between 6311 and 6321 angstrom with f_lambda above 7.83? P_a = 2.2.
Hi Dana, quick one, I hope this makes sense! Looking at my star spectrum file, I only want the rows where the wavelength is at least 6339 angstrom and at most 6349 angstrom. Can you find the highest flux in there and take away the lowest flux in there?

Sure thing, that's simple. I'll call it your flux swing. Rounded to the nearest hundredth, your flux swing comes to 0.71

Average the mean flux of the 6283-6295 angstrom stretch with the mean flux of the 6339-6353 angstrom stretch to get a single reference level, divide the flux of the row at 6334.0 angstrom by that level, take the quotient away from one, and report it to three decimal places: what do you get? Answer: -0.134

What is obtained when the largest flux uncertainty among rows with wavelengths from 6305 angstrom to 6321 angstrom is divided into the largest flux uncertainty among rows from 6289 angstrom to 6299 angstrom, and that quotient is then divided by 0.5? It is 1.8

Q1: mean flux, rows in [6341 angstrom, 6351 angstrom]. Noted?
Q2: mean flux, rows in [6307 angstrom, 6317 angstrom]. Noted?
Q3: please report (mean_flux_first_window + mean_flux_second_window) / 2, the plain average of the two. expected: 8.6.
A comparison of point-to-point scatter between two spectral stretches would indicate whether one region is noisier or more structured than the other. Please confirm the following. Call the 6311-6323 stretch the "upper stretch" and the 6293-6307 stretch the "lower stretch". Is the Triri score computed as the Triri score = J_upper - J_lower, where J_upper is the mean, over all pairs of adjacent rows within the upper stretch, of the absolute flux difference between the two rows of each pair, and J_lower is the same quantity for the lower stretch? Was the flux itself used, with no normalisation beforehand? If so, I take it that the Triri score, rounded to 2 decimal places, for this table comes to -0.06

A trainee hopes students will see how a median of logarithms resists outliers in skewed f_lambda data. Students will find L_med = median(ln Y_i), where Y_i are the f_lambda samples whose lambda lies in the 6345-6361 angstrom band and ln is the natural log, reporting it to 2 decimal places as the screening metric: 2.18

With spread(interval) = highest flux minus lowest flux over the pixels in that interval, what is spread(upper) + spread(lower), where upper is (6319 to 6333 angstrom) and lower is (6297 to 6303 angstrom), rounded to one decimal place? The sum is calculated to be 1.3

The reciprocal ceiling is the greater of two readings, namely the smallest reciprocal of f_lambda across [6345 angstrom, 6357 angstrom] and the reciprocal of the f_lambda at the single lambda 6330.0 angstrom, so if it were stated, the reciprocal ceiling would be 0.115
